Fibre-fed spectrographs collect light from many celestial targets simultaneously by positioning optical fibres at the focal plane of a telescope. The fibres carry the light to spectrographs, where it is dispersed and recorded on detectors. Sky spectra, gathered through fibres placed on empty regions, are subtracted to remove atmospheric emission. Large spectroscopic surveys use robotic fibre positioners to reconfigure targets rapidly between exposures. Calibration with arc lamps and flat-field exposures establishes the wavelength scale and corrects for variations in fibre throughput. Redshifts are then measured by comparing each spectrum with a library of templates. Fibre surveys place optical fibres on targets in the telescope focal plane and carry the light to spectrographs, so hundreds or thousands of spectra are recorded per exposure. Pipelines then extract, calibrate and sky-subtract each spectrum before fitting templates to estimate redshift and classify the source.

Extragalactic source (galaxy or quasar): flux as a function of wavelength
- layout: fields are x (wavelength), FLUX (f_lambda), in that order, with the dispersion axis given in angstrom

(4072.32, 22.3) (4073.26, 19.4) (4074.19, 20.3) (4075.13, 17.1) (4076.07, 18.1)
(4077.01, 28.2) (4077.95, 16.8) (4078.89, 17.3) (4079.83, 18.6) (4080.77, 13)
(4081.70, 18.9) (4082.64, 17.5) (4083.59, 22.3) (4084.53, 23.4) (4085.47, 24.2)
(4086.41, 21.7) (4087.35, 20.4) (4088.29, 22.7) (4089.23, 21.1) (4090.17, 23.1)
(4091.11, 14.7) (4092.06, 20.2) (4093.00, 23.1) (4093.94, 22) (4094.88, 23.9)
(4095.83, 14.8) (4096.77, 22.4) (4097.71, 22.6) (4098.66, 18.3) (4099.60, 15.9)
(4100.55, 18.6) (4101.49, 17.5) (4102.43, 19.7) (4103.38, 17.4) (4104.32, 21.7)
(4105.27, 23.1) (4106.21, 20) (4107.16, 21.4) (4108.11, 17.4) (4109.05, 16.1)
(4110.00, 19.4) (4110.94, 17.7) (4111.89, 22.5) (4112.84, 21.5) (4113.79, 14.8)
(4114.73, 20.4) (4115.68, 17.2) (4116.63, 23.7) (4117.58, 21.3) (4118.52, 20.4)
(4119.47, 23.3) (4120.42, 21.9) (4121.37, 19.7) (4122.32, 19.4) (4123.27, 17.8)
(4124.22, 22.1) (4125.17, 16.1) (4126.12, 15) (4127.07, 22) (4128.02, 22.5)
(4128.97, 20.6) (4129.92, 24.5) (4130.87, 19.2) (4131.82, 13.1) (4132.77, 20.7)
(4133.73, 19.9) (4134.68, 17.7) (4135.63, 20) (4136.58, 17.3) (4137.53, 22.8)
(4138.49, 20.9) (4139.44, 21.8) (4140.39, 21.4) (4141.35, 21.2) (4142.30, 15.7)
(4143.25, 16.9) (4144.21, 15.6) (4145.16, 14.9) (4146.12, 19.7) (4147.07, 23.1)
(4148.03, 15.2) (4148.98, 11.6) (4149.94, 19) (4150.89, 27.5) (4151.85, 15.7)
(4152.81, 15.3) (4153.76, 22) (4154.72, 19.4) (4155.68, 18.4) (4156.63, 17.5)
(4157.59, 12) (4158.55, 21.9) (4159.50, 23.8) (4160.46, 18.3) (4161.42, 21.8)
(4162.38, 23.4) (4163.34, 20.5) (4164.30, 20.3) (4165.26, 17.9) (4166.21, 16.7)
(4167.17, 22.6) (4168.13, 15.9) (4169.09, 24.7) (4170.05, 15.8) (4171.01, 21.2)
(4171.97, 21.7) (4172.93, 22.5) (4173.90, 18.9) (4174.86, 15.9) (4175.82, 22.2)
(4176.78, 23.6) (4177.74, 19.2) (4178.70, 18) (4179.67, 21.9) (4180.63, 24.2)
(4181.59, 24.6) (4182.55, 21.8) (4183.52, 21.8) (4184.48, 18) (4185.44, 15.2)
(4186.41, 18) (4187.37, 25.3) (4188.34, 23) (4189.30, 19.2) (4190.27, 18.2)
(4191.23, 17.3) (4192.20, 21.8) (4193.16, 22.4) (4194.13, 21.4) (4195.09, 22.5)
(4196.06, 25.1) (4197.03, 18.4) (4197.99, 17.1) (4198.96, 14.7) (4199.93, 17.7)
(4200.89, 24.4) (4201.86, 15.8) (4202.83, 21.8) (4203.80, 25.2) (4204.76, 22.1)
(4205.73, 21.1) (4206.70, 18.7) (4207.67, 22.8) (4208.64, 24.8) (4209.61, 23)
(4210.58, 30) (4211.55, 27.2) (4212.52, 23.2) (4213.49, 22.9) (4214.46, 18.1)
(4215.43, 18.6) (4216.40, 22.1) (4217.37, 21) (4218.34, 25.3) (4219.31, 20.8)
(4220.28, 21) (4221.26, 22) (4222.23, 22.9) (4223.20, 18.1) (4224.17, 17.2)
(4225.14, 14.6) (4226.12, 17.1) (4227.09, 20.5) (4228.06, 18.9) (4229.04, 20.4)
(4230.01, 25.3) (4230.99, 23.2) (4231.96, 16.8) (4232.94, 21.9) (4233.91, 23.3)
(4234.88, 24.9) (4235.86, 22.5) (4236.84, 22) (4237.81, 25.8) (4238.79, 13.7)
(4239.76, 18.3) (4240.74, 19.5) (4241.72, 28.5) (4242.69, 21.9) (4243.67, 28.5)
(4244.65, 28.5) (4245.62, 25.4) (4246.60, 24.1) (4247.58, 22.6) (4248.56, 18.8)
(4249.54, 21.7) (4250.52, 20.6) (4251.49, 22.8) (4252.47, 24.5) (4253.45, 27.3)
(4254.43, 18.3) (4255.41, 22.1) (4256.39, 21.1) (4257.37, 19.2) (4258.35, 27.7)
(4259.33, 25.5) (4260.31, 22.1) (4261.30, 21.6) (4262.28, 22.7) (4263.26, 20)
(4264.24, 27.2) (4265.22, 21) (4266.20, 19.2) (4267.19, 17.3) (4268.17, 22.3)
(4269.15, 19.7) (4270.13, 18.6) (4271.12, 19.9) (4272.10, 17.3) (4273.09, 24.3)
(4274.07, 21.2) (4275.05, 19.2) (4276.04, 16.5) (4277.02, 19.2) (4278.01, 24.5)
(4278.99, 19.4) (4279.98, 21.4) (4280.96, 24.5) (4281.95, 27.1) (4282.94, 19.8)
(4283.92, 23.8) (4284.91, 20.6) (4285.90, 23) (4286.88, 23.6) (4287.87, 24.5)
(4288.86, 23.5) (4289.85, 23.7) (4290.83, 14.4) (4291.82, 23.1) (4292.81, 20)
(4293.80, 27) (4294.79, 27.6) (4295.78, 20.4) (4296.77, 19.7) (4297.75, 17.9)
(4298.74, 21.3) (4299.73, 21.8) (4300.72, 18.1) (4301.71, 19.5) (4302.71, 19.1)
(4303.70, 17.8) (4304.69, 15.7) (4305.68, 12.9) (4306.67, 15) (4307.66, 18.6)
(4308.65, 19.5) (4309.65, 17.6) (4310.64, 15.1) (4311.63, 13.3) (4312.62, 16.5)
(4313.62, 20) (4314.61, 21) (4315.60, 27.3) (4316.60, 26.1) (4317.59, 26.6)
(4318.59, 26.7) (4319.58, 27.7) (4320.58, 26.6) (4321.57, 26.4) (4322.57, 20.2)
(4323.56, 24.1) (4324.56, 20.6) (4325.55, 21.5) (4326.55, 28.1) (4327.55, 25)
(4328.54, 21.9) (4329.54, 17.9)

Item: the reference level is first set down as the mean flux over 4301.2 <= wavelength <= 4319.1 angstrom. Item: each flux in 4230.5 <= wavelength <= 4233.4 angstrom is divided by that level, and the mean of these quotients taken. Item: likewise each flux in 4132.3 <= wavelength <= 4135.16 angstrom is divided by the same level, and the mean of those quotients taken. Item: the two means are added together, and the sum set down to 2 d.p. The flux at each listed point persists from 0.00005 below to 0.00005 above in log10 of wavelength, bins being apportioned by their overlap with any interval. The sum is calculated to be 2.07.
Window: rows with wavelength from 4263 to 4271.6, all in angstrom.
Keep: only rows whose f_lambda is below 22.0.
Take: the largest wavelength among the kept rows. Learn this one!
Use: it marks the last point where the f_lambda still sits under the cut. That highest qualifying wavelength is 4271.12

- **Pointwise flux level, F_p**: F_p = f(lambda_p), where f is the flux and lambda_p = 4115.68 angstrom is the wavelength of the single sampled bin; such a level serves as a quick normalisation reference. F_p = 17.2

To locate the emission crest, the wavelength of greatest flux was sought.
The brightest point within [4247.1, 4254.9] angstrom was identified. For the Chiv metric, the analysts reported 4253.45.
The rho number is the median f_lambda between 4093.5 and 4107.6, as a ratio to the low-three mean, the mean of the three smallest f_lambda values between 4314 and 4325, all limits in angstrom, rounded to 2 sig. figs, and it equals 0.97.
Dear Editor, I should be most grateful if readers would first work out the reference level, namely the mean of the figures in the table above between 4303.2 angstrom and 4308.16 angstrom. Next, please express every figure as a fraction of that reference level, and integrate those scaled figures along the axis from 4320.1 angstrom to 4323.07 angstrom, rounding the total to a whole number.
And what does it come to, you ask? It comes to 5 angstrom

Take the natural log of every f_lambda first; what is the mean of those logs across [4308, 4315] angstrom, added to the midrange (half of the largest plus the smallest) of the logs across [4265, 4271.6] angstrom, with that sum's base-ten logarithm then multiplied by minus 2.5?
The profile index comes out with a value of -1.91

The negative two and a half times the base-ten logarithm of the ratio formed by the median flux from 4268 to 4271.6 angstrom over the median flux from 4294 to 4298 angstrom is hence 0.0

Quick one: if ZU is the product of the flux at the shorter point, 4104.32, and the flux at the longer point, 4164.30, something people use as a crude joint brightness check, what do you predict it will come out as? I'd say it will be 441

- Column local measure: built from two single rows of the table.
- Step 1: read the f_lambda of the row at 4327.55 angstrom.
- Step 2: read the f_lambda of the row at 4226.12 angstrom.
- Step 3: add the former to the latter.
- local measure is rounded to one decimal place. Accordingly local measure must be 42.1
